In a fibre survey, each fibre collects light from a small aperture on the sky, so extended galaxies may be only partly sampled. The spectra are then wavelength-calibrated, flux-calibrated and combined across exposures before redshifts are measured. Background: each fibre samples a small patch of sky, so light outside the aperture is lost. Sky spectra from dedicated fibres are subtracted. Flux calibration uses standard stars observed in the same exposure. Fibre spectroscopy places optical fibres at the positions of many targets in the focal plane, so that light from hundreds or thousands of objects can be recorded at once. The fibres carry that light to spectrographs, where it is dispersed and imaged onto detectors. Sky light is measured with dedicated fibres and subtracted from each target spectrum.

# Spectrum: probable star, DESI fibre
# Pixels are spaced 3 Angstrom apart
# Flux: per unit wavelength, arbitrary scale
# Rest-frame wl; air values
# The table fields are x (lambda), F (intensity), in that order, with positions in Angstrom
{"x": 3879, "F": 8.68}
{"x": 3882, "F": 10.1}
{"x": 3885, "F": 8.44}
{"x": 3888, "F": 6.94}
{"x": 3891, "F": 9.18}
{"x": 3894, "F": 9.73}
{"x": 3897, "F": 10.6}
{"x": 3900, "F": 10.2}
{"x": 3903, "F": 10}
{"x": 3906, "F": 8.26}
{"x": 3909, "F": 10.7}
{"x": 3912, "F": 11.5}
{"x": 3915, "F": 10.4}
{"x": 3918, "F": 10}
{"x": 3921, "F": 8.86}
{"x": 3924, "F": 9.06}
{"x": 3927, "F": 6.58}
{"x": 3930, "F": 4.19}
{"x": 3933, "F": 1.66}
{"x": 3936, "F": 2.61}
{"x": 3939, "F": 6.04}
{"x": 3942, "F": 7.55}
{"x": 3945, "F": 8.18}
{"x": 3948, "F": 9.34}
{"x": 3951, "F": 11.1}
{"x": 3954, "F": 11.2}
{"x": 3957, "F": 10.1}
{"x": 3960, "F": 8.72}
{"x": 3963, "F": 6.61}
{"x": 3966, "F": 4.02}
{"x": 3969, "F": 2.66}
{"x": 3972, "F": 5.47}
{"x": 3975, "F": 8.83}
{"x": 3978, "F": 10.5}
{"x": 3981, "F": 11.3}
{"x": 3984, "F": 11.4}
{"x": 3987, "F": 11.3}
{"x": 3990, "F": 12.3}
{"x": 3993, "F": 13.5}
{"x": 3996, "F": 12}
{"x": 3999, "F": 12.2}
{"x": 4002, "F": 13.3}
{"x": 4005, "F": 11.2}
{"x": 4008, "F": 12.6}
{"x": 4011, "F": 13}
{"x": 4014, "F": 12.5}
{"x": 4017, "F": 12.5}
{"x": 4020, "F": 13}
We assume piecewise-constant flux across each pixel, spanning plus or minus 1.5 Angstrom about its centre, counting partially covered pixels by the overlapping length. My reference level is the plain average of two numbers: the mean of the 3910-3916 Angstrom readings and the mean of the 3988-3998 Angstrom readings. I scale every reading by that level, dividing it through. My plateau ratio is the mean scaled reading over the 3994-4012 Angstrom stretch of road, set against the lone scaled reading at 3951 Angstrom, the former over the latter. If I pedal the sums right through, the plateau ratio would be 1.12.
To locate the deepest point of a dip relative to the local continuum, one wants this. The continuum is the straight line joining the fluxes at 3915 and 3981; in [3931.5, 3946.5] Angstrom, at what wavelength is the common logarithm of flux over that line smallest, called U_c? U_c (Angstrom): 3933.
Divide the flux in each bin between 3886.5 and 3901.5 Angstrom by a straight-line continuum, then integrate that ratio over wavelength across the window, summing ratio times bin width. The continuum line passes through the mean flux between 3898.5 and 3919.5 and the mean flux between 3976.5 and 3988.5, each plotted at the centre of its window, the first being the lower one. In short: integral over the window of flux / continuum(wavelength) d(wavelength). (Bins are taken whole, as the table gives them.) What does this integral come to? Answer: 14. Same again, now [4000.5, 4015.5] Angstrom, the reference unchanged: 16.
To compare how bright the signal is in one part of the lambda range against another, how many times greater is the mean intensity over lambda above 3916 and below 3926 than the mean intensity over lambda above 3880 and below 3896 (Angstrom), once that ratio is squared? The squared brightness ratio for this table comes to 1.1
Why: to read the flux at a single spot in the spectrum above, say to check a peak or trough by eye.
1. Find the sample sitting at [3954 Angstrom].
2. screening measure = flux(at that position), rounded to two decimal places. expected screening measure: 11.20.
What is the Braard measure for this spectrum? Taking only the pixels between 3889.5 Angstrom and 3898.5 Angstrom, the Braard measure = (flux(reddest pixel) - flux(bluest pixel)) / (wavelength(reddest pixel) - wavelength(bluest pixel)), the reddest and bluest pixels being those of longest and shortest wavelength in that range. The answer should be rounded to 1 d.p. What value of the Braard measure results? 0.2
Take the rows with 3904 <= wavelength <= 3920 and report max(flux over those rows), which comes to 11.5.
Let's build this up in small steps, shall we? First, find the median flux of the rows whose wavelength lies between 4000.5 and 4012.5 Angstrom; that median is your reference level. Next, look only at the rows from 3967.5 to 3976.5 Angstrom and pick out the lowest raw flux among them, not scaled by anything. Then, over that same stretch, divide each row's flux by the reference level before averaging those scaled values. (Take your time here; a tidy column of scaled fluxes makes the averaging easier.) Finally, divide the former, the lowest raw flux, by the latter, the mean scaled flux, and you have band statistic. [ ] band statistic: 6.0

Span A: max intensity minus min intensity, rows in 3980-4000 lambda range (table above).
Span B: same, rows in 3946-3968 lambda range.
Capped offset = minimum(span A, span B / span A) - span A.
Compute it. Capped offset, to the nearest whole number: 0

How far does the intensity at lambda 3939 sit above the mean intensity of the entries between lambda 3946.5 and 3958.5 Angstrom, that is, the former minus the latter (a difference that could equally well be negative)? -4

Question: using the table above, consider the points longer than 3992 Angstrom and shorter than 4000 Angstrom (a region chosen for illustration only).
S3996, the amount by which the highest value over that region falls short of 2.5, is -11.0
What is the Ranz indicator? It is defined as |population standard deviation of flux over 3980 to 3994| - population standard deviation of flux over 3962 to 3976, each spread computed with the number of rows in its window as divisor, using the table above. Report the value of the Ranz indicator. -1.3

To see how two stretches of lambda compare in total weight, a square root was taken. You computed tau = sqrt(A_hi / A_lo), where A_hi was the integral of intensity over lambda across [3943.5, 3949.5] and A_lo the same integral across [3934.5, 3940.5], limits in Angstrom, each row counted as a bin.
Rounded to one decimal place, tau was 1.4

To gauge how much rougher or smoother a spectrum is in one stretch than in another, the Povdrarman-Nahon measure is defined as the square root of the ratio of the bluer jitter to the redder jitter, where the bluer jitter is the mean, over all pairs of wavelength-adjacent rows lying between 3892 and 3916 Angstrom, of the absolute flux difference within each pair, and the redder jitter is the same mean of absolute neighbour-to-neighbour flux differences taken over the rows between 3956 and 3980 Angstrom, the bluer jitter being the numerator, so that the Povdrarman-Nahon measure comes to 0.70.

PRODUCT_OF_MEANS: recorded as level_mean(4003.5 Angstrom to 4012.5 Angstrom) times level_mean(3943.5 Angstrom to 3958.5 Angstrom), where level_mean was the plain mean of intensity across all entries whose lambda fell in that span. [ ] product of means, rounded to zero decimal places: 122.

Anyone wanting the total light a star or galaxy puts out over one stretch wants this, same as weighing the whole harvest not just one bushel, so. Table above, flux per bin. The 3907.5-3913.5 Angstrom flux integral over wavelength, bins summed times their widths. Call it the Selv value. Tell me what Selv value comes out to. 67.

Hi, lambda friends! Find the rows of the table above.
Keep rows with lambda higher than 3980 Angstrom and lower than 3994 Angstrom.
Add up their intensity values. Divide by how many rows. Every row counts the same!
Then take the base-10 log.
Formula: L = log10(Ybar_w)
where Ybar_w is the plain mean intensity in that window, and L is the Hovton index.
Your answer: 1.08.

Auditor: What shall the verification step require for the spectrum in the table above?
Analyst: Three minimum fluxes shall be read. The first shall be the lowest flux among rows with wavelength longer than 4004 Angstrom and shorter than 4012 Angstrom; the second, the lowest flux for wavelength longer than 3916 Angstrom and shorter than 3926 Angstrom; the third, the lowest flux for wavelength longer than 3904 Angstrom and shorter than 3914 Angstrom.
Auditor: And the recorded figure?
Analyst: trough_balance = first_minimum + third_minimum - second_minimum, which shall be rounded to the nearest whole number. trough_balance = 11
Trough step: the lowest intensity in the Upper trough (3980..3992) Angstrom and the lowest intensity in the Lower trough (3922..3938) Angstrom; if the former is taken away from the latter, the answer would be -10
